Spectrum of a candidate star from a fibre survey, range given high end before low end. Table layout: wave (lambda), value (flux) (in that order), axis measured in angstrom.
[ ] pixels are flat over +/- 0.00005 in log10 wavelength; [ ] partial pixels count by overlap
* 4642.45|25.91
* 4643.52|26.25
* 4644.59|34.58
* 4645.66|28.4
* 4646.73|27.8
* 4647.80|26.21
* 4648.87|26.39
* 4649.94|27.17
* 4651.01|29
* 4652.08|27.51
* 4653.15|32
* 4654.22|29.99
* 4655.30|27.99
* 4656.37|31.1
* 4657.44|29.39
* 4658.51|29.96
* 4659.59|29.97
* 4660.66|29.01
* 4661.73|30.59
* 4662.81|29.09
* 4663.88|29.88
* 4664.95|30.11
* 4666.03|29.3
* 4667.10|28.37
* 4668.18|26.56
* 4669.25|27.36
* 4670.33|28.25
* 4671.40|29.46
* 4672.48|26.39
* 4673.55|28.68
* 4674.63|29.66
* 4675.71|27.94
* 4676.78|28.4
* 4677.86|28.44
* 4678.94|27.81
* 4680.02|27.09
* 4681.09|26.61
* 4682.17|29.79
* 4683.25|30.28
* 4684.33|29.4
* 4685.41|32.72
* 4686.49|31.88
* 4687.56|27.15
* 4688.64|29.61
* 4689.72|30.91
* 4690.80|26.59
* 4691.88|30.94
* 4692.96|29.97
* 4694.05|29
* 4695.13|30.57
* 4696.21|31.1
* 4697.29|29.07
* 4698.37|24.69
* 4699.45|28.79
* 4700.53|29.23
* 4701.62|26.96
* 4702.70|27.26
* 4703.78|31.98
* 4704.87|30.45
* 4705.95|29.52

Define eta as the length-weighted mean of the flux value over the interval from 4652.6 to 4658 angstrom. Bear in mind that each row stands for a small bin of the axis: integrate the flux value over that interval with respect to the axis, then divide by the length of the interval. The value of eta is 30.1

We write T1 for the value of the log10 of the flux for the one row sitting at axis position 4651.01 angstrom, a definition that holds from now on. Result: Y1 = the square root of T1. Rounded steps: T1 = 1.46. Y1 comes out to 1.21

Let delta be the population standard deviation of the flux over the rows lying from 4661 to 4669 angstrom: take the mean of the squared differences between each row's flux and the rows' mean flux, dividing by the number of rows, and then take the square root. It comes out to 1.2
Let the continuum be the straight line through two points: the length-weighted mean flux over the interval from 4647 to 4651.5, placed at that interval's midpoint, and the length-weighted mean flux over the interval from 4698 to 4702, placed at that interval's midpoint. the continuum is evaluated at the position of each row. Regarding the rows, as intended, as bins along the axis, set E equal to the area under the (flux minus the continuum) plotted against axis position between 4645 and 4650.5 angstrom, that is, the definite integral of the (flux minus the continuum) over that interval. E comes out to 1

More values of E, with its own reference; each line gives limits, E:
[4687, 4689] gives 2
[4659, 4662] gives 8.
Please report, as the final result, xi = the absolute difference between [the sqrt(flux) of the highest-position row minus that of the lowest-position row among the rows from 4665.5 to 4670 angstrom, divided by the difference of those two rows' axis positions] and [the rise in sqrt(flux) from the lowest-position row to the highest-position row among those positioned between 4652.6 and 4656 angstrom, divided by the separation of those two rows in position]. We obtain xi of 0.114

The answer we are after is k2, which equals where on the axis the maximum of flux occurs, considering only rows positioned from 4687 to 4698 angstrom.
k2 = 4696.21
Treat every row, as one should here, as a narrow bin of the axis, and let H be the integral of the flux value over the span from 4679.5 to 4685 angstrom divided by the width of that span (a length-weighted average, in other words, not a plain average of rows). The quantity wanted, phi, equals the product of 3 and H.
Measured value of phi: 86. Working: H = 28.7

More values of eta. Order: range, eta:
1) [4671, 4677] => 28.4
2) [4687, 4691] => 28.8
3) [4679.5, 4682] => 27.3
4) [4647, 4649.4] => 26.5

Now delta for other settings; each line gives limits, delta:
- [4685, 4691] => 2.3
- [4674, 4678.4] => 0.6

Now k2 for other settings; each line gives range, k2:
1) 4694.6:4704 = 4703.78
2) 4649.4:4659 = 4653.15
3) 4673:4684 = 4683.25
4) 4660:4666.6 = 4661.73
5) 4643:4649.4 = 4644.59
